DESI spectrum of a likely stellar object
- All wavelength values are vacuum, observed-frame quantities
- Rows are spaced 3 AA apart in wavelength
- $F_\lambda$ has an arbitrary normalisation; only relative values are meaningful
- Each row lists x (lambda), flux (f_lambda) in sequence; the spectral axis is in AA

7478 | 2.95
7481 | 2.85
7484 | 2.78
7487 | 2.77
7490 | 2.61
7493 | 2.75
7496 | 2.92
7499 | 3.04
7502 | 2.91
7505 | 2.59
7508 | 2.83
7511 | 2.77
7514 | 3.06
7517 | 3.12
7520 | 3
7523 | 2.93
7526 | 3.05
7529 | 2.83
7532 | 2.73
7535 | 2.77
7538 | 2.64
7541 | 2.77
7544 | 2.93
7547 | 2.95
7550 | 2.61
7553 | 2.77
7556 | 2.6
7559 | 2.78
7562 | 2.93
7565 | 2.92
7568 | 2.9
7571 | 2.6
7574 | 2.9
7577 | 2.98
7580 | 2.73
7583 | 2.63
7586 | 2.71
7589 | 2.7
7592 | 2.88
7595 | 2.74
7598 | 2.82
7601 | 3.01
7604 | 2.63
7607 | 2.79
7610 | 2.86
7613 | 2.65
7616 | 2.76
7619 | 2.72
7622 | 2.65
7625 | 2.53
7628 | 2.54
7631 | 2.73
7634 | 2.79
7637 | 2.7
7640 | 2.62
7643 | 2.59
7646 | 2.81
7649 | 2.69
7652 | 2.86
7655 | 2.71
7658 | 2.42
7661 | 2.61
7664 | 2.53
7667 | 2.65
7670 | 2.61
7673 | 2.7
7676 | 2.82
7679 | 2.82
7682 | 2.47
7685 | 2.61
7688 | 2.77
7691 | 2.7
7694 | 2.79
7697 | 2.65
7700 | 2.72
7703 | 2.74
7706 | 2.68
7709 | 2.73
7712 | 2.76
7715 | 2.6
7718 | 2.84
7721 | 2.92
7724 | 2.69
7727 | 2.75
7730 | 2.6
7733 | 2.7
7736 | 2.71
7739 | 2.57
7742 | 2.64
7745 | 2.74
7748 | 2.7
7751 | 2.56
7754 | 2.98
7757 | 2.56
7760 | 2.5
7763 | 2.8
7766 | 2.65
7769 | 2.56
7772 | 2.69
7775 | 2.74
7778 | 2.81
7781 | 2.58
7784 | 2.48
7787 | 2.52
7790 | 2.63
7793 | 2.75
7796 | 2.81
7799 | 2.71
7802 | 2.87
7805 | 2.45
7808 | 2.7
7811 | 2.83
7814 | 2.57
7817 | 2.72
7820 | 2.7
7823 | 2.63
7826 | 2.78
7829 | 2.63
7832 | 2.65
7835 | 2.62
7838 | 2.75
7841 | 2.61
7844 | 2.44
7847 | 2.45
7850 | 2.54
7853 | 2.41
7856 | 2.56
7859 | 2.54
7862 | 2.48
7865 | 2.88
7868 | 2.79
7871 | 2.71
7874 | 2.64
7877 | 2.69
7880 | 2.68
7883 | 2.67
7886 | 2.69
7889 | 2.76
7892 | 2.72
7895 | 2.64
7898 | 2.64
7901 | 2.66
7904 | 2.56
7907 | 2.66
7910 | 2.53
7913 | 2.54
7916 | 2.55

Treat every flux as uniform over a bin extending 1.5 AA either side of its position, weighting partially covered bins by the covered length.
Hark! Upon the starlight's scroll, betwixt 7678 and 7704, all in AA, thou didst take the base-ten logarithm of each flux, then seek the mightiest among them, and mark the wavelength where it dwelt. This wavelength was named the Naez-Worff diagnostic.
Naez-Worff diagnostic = 7679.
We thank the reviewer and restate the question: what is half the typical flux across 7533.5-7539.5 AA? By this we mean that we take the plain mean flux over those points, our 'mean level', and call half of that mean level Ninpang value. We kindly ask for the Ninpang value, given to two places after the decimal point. 1.35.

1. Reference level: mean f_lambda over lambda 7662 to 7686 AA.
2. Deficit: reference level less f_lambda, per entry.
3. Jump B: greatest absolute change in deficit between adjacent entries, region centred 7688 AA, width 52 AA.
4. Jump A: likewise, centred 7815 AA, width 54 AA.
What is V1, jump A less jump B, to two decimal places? 0.07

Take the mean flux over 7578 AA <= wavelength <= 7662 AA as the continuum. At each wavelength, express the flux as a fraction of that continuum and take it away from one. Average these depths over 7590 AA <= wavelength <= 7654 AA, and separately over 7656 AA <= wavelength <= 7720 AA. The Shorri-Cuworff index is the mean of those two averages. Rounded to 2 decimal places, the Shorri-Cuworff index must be 0.00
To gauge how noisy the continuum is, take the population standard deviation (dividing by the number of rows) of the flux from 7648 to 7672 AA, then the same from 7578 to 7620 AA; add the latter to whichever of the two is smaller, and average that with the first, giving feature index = 0.163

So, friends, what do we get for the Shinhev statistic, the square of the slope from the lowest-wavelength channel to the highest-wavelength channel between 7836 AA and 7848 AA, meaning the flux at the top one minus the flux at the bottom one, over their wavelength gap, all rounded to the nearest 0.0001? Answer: 0.0011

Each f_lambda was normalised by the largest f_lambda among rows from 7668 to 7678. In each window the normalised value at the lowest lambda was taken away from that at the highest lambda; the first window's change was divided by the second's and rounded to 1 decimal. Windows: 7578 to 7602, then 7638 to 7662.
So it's -28.0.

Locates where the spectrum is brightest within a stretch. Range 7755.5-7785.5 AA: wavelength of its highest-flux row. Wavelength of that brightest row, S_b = 7778 AA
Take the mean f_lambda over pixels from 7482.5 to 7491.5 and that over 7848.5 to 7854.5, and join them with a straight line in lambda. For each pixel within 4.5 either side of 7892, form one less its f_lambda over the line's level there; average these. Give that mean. -0.11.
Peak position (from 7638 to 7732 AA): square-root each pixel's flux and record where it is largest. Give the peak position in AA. 7721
